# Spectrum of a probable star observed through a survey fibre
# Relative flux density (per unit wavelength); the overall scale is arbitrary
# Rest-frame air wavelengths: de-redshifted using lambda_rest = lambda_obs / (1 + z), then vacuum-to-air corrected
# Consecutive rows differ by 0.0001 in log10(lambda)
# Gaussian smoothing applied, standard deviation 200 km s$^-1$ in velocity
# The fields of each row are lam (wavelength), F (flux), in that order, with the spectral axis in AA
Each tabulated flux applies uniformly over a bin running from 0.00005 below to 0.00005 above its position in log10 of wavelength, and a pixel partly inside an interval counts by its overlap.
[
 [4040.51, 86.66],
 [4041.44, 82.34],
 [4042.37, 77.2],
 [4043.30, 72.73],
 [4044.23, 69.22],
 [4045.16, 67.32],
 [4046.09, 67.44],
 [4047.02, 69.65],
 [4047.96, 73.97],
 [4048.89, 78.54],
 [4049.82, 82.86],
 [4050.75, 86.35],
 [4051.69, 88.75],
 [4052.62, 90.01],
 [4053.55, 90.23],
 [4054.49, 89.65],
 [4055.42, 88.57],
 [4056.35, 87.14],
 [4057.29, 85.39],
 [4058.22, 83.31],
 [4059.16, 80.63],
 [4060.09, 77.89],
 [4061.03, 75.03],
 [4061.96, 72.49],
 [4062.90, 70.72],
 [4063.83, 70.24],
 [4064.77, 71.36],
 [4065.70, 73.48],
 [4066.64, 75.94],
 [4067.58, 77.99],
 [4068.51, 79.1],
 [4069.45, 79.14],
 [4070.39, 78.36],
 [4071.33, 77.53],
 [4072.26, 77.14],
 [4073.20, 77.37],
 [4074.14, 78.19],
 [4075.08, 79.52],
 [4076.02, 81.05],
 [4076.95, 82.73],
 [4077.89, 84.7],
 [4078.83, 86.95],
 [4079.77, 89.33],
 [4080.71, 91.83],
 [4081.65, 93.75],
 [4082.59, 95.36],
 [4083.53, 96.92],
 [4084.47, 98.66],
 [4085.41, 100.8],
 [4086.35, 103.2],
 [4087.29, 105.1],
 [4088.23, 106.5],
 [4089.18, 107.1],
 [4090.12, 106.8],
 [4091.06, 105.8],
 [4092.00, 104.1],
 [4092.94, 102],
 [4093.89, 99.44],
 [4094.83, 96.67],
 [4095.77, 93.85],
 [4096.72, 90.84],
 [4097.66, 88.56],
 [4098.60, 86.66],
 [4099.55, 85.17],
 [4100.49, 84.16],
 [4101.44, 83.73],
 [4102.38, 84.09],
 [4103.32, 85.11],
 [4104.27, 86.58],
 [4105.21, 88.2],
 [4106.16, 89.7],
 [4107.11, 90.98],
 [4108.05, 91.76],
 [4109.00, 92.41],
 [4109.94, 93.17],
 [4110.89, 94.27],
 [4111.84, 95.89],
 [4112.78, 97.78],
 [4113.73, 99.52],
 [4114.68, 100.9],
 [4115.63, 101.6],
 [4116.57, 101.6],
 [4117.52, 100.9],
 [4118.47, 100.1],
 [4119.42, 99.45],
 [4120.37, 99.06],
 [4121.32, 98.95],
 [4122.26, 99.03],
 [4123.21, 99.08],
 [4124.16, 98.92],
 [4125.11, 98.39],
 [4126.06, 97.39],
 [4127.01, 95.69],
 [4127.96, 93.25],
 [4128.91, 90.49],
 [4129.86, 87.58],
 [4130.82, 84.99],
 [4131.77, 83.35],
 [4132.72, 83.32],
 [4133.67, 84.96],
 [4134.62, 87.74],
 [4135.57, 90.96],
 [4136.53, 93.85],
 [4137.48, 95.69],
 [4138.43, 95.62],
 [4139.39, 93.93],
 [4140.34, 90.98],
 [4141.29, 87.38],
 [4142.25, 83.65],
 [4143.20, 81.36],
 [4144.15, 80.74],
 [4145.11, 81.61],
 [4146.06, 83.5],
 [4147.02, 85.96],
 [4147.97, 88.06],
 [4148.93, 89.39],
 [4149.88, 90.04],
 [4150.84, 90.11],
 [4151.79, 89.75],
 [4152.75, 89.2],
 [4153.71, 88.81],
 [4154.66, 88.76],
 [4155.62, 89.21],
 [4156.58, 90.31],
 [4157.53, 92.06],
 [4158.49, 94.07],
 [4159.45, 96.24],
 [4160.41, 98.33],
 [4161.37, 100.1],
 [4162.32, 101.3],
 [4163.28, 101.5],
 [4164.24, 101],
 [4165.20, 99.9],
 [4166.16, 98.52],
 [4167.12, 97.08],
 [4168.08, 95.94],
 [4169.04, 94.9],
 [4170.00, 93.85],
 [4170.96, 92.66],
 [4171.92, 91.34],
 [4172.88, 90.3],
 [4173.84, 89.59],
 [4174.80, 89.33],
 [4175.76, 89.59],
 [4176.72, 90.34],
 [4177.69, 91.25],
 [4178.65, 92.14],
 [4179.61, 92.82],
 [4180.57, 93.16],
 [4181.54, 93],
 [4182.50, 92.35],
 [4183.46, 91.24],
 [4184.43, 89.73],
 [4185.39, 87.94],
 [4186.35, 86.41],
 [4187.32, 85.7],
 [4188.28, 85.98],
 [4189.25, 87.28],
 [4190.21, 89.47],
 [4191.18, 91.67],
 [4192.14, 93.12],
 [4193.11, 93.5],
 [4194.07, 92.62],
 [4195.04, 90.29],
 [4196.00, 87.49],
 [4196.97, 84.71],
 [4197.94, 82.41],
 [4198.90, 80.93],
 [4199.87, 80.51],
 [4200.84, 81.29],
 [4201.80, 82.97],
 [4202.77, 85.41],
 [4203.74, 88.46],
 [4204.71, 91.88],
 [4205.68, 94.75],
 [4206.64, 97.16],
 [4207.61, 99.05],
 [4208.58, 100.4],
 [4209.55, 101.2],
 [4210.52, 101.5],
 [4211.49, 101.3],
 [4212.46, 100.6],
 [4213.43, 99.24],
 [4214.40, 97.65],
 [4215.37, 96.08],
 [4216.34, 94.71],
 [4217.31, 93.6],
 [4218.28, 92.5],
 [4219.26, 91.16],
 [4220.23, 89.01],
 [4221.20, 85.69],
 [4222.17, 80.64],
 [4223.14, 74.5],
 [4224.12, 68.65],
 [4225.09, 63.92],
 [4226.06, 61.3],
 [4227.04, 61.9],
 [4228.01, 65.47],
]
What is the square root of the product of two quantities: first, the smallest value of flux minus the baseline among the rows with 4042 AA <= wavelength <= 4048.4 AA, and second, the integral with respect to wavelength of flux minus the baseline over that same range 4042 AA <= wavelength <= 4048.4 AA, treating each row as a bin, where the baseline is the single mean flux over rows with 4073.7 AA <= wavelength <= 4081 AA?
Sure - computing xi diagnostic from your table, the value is 38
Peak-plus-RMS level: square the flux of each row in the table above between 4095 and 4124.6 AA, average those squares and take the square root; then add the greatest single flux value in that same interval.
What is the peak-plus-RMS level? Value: 195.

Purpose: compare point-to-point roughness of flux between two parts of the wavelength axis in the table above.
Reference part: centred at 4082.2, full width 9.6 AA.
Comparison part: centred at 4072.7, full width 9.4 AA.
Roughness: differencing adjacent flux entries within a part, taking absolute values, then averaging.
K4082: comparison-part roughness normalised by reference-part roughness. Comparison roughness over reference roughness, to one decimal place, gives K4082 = 0.4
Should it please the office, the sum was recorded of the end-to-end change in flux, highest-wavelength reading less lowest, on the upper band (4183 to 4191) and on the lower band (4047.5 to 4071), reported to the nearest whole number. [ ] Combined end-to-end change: 3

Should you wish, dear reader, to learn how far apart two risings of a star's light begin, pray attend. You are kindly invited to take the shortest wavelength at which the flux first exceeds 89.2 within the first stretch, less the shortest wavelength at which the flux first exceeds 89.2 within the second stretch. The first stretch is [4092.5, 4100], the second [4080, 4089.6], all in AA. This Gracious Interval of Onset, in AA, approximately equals 12.2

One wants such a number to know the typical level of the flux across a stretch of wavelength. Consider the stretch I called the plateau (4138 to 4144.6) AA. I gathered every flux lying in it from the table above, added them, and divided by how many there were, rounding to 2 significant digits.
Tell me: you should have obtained 88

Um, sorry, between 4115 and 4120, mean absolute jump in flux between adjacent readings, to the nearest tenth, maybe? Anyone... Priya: 0.5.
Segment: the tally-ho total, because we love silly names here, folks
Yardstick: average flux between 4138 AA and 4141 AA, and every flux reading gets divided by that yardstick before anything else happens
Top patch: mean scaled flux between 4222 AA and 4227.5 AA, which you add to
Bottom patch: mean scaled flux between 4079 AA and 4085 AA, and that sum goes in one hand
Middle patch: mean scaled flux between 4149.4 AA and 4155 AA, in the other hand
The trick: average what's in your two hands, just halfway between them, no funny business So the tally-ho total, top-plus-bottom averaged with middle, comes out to 1.35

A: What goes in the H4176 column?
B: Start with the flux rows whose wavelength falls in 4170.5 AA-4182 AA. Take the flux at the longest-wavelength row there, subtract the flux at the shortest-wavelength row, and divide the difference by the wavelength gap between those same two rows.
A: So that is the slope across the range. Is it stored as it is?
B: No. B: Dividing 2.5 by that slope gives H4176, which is 78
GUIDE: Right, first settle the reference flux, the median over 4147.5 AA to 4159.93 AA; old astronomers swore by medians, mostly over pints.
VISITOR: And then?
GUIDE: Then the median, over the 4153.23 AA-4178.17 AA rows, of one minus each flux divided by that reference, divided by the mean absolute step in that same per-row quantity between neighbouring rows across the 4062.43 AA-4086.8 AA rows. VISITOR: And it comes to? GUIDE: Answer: -2.3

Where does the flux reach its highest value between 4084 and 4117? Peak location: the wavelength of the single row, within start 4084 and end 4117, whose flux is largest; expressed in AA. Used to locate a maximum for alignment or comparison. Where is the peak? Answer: 4089.18 AA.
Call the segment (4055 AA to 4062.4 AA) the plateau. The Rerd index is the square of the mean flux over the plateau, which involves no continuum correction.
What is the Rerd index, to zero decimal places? 6611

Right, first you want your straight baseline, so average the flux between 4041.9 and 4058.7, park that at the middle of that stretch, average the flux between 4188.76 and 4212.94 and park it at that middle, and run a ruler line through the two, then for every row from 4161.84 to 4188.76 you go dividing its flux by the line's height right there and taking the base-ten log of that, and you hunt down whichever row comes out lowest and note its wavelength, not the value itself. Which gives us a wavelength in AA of 4187.32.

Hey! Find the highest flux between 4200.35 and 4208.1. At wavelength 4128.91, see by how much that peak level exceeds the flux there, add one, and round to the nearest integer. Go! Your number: 10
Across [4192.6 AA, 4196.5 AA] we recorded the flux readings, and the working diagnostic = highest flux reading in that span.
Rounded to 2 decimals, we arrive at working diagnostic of 93.50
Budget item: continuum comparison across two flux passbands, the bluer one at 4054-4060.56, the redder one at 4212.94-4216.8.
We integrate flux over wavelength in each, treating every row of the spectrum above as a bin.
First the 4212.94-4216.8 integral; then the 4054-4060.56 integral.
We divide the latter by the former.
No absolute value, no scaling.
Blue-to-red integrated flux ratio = 1.5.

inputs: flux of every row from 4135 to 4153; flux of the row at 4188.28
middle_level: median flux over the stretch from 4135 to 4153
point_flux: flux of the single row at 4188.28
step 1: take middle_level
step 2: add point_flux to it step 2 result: 175.4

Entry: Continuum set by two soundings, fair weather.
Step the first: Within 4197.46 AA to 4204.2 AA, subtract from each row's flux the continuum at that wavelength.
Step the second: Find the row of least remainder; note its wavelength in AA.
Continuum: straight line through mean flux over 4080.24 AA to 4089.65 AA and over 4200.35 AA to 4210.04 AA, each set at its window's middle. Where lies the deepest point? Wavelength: 4199.87 AA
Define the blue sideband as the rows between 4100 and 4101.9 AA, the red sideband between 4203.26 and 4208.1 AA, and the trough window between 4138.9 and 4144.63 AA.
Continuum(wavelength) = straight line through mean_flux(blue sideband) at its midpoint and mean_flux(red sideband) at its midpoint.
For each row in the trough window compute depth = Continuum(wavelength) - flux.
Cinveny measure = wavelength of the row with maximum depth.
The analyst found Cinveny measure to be 4144.15 AA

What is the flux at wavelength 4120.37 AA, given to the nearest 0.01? 99.06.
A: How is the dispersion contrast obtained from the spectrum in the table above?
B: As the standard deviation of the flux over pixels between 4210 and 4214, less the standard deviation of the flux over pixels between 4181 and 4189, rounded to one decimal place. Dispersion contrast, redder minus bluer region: -1.9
